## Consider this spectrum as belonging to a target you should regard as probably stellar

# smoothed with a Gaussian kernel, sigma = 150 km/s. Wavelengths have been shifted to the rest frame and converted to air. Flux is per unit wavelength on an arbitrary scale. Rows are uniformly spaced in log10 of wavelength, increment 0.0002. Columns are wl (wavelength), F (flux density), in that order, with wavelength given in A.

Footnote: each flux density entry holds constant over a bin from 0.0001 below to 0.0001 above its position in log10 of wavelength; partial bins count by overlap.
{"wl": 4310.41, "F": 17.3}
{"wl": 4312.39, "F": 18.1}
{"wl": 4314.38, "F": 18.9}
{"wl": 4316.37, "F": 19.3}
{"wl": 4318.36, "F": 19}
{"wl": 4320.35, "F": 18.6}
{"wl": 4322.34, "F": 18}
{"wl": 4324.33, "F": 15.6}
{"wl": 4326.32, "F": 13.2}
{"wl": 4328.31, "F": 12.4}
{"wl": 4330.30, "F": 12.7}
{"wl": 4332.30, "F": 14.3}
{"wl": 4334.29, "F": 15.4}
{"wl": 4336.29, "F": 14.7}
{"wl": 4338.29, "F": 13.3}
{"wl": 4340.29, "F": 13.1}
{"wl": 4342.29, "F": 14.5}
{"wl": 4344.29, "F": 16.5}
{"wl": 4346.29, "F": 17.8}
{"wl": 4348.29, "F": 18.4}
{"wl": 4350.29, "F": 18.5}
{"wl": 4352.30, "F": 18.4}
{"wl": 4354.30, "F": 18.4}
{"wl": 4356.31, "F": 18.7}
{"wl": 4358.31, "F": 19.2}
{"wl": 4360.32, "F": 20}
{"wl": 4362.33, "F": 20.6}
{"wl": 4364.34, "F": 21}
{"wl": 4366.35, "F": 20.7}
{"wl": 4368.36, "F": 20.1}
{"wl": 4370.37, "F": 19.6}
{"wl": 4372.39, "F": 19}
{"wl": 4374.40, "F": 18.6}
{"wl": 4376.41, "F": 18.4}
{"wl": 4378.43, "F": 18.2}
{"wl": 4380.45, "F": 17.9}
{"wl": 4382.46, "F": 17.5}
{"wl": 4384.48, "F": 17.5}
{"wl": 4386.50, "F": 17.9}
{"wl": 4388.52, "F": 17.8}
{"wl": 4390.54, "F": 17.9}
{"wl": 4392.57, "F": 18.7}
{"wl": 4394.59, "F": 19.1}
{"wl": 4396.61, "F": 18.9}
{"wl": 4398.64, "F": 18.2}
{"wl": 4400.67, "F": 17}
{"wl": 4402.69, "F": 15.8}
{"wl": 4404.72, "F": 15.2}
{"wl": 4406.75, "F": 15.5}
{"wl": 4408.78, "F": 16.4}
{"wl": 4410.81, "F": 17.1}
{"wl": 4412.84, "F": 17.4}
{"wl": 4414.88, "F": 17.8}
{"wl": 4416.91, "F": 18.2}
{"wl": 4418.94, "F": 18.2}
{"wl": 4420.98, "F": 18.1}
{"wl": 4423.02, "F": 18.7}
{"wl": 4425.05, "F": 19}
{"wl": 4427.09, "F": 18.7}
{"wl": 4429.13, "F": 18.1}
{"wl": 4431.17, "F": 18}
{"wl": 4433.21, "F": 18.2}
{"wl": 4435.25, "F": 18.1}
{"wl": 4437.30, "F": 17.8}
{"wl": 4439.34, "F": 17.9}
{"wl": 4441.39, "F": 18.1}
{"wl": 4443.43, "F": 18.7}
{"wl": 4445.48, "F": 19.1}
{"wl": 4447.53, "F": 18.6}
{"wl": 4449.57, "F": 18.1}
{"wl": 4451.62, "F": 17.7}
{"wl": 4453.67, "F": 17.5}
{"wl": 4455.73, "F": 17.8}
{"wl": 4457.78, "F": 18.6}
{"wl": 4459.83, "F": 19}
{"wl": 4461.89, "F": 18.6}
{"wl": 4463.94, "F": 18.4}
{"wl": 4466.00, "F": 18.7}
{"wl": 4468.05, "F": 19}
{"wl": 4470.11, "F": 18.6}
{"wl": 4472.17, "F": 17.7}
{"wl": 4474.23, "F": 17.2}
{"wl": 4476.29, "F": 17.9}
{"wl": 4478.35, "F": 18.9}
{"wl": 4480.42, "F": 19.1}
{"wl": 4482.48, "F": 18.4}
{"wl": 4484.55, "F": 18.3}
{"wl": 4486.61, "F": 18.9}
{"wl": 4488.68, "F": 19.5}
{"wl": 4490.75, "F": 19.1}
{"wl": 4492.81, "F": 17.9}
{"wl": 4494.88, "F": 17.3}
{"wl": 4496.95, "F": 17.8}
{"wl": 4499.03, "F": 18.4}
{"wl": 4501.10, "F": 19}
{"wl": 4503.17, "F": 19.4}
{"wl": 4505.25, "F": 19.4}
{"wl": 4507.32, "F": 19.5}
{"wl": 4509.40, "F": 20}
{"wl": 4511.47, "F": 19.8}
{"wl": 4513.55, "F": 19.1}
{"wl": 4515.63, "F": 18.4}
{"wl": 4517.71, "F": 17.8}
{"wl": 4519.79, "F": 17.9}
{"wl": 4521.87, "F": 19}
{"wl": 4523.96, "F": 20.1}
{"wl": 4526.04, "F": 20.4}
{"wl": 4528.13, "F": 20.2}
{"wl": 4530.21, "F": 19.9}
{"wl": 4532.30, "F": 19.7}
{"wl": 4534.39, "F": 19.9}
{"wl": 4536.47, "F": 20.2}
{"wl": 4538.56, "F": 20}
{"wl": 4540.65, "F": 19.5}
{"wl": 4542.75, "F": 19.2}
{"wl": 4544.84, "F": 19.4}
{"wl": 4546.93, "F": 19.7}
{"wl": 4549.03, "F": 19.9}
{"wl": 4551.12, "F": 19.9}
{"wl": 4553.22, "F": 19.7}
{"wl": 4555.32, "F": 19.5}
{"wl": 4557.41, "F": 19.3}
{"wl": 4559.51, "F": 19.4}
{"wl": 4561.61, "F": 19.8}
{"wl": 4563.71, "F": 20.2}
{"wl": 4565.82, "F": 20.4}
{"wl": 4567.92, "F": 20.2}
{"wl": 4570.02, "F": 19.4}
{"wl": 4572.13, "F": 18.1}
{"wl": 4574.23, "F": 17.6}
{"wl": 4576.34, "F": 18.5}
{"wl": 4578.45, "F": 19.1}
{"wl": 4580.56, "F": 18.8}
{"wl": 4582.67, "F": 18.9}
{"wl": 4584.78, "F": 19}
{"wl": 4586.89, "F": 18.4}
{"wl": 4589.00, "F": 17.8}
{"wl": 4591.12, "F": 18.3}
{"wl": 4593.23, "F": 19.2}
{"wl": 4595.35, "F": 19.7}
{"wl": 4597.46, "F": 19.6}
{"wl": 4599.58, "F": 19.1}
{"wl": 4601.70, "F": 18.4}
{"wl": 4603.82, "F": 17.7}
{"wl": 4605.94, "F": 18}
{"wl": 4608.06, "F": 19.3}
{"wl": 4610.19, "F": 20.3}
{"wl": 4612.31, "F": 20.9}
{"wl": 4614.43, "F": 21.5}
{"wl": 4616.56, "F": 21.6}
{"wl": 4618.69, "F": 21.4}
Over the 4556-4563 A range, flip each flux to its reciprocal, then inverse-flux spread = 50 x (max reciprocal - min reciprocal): 0.07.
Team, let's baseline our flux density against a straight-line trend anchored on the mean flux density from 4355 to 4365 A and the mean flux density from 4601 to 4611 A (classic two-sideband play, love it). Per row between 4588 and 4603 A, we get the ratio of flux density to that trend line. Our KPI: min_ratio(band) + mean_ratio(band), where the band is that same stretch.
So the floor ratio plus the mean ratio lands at 1.95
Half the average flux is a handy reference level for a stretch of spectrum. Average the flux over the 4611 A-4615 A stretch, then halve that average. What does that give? 10.6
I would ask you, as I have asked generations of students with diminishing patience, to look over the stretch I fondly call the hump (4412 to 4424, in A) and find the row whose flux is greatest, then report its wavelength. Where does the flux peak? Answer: 4423.02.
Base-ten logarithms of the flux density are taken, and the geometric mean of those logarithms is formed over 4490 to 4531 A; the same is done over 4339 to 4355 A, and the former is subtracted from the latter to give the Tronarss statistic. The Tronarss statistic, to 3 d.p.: -0.054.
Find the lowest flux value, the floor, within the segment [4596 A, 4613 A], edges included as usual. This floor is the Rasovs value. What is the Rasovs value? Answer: 17.7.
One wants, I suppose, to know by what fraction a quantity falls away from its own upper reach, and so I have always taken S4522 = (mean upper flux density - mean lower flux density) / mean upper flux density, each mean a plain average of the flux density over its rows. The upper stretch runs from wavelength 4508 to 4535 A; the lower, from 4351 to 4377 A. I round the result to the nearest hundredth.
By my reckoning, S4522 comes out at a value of 0.00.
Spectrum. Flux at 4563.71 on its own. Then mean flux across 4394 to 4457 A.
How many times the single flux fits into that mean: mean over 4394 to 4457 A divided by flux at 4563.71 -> 0.88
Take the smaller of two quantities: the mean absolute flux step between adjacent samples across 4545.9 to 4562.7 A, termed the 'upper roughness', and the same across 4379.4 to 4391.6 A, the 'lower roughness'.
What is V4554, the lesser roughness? 0.2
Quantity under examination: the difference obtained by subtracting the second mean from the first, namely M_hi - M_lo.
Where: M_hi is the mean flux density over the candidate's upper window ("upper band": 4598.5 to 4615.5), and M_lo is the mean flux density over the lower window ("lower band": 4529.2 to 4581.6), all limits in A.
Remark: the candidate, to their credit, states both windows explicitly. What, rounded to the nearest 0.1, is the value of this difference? -0.1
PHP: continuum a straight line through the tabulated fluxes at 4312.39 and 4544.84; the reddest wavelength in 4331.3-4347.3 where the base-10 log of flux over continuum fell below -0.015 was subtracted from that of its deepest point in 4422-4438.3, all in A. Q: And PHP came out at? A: 93.0 A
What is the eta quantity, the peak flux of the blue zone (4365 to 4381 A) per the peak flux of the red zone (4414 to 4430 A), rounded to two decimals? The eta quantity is 1.09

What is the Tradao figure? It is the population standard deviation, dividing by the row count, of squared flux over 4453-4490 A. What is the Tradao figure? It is 22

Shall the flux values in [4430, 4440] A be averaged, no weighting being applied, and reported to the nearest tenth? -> 18.0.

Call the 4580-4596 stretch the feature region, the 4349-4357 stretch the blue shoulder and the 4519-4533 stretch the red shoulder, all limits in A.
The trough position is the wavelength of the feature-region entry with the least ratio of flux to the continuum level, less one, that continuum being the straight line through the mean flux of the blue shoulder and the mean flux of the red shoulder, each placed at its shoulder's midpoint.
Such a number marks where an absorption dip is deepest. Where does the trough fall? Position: 4589.00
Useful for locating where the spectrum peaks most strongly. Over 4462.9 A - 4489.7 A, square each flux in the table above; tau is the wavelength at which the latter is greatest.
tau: 4488.68 A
